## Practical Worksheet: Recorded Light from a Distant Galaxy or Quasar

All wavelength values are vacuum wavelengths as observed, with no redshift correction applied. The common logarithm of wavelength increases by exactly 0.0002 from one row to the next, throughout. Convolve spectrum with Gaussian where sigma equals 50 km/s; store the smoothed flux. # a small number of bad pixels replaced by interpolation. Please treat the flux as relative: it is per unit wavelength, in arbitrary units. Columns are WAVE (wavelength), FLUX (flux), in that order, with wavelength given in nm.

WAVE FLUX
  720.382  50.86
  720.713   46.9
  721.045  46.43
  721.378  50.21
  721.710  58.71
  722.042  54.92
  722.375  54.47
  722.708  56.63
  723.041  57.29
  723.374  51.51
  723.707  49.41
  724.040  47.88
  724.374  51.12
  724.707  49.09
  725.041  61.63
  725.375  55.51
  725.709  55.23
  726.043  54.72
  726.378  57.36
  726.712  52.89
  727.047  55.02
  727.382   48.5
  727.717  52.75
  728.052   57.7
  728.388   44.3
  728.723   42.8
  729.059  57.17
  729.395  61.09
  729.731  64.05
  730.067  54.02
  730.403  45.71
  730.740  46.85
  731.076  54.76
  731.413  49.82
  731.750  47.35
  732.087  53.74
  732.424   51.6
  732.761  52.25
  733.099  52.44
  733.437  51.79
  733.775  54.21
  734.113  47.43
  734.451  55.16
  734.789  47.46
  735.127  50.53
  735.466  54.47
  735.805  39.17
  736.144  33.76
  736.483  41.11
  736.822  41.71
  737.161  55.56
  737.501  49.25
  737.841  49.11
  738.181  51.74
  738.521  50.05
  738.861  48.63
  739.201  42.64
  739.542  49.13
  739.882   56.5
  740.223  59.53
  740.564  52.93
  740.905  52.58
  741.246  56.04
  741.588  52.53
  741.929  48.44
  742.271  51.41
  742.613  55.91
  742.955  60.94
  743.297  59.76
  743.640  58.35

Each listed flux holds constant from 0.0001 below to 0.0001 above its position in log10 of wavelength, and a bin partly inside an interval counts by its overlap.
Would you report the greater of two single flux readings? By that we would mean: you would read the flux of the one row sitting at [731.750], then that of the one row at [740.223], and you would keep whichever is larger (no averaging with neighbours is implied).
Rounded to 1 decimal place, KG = 59.5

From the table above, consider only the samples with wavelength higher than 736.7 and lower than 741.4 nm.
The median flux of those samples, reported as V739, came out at 50.9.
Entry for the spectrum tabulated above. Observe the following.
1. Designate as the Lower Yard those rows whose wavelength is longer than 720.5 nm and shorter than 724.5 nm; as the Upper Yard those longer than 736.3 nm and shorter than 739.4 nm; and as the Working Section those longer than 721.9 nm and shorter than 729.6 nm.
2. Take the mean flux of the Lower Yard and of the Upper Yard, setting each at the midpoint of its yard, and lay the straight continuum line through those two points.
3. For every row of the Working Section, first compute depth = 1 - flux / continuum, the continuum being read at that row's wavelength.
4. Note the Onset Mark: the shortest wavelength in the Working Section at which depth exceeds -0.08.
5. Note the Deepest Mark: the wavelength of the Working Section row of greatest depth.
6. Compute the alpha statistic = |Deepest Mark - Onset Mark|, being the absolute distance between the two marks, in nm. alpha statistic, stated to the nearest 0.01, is 6.68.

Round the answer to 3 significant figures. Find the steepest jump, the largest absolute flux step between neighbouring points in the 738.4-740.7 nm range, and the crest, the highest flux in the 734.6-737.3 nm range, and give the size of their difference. 48.2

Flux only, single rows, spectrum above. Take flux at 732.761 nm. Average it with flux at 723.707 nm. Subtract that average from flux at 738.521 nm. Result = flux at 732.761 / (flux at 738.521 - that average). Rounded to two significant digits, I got -67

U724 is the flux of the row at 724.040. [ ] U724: 47.88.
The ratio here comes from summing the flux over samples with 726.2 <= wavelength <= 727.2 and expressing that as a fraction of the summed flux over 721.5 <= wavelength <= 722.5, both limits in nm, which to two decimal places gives 0.98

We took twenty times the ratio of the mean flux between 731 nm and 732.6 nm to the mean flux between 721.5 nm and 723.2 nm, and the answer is 18.2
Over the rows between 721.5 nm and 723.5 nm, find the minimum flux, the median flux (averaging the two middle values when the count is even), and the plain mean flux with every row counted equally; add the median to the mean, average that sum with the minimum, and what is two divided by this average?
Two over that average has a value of 0.0246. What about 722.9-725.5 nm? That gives 0.0263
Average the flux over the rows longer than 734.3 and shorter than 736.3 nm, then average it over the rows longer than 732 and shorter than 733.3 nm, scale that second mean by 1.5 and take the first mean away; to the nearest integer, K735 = 32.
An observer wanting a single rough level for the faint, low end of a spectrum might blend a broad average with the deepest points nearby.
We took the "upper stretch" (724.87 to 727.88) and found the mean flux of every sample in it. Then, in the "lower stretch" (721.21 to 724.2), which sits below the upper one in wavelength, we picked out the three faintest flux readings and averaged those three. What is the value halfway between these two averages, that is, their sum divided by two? 52.0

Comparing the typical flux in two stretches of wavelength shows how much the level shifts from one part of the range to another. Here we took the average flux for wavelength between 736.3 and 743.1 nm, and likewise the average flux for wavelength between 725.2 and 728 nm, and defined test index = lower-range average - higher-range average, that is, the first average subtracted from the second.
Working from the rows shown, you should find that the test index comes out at 3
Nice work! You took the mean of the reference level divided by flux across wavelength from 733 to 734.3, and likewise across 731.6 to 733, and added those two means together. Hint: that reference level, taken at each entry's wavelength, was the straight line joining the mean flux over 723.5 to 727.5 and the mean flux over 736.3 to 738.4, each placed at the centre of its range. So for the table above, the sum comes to 1.95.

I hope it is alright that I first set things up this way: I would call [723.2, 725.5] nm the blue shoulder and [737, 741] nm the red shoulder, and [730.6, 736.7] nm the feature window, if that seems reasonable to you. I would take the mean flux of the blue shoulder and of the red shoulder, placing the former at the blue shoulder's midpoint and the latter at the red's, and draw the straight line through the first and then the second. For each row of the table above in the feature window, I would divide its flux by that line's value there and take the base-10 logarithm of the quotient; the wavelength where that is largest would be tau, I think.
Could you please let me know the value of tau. 734.451 nm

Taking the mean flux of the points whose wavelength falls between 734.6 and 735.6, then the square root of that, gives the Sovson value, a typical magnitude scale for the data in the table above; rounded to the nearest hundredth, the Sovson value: 7.13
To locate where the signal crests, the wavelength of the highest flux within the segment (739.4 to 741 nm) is 740.223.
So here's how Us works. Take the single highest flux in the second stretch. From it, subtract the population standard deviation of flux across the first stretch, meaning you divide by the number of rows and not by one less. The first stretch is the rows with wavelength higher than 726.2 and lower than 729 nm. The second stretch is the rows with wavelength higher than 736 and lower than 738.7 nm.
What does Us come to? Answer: 50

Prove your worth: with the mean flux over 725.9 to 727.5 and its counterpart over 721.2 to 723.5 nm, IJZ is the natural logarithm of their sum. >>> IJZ 4.69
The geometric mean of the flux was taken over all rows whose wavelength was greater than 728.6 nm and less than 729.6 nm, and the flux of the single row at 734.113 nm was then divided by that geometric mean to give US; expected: 0.89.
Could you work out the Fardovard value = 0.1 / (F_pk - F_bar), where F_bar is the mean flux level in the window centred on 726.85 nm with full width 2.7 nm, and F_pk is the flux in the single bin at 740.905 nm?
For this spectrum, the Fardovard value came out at -0.059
